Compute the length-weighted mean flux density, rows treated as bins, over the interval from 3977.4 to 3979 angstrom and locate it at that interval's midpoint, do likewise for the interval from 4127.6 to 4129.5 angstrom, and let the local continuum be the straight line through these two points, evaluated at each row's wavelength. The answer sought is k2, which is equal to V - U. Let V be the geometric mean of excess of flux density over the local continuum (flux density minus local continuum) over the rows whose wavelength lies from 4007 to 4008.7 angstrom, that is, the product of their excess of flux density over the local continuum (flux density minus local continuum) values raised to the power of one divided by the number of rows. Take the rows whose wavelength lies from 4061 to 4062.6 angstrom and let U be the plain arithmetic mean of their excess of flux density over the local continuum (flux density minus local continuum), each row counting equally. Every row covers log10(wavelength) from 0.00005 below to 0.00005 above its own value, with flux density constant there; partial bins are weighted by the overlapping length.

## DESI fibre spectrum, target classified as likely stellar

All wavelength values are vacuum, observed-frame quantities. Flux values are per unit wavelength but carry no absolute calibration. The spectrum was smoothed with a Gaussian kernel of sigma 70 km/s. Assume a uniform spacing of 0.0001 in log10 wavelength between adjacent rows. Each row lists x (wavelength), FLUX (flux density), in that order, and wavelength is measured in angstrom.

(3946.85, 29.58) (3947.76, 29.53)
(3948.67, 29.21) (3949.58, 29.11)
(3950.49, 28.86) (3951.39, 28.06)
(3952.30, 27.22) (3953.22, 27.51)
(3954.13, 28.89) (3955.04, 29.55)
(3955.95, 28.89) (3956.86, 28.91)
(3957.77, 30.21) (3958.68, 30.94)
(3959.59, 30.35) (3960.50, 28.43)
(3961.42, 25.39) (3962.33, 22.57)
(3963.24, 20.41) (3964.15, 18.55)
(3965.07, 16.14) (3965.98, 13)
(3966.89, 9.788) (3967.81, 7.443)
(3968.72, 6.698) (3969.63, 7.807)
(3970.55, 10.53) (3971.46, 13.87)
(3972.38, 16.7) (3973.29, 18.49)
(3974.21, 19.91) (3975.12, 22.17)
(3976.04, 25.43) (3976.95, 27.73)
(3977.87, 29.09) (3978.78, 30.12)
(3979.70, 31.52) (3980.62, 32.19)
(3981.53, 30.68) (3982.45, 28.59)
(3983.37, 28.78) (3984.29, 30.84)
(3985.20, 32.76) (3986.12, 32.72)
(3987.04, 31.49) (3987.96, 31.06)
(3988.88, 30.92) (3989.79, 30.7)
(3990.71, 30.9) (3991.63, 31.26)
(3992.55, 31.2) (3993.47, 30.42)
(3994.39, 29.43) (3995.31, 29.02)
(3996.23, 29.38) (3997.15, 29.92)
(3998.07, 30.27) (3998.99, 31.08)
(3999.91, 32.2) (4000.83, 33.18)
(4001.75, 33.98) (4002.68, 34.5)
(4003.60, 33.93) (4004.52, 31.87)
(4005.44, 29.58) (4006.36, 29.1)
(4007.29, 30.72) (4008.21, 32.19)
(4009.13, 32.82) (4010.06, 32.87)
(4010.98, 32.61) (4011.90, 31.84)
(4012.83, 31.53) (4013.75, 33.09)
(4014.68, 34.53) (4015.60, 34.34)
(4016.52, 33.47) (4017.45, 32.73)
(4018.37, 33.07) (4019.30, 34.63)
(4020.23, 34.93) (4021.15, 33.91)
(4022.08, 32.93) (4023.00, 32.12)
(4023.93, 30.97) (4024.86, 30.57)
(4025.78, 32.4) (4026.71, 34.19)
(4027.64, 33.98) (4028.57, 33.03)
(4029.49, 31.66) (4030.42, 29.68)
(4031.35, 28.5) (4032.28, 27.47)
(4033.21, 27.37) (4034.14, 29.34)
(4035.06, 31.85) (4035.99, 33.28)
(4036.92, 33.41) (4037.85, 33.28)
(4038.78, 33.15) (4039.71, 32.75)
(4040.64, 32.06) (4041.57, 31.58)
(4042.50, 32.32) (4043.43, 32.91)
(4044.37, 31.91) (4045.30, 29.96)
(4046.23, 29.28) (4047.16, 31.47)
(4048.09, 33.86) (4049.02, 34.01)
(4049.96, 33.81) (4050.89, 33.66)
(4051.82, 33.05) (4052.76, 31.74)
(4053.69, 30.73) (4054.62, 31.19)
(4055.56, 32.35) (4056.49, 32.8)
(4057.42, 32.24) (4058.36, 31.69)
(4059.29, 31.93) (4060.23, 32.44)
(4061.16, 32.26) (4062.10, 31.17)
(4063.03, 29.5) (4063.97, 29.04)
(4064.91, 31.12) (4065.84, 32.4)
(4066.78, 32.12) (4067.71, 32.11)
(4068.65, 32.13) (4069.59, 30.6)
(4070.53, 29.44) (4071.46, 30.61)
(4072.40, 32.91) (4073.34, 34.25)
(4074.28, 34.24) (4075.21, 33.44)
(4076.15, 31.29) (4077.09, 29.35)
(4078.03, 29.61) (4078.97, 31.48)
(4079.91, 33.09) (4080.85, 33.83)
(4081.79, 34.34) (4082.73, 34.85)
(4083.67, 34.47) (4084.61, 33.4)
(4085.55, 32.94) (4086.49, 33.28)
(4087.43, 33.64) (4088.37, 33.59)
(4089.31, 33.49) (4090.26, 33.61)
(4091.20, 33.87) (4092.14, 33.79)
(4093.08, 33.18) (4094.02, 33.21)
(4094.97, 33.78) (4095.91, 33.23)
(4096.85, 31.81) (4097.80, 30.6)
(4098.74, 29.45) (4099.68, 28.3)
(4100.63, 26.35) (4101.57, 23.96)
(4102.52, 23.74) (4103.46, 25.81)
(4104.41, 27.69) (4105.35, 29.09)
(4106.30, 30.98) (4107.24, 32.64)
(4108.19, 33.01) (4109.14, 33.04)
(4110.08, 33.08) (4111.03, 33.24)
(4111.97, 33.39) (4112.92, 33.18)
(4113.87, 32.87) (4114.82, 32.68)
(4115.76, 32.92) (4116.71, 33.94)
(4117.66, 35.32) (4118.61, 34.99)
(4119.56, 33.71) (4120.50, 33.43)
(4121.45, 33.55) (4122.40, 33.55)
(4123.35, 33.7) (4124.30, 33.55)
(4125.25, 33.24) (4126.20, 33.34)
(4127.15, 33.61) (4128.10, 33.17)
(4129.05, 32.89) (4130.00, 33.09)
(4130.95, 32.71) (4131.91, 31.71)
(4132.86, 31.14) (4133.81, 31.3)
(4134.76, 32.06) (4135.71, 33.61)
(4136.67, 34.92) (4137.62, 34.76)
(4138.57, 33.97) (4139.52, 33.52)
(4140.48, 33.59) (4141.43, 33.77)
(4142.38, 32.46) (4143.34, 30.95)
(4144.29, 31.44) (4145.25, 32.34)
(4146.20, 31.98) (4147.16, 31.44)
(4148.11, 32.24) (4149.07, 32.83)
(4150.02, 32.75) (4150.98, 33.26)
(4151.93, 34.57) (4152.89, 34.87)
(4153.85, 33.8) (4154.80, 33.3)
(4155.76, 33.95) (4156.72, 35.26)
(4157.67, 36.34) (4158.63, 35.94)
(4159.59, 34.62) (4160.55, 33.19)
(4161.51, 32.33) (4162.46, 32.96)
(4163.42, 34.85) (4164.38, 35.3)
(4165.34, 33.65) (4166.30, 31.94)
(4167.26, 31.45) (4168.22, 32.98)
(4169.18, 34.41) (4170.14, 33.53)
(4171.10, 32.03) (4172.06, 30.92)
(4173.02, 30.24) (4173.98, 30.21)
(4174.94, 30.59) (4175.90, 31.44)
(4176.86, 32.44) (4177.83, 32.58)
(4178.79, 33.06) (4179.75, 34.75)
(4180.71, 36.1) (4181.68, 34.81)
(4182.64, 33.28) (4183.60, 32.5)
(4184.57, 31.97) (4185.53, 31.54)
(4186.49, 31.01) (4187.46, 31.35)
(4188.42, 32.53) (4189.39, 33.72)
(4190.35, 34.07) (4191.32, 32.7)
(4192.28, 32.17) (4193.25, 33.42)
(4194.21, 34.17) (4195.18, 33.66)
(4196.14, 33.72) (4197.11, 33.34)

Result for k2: 0.8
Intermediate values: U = 0.2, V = 1.0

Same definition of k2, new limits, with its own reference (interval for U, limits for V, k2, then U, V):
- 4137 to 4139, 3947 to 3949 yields -0.6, 1.1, 0.5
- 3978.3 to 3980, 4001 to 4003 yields 2.9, 1.2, 4.1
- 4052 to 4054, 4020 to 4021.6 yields 3.9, -0.1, 3.8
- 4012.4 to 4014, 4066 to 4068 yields -1.5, 1.9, 0.5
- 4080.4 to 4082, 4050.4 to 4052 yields -0.1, 2.1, 2.1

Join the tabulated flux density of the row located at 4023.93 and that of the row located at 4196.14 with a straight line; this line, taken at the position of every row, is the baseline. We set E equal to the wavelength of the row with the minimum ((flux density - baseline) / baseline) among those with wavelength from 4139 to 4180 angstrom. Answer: 4173.98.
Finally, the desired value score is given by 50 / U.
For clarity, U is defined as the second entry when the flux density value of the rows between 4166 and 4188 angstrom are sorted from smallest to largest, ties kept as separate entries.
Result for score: 1.653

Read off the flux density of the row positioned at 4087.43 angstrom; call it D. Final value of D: 33.64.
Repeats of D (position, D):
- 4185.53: 31.54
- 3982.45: 28.59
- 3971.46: 13.87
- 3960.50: 28.43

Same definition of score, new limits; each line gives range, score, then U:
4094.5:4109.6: 2.087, 23.96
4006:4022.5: 1.628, 30.72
